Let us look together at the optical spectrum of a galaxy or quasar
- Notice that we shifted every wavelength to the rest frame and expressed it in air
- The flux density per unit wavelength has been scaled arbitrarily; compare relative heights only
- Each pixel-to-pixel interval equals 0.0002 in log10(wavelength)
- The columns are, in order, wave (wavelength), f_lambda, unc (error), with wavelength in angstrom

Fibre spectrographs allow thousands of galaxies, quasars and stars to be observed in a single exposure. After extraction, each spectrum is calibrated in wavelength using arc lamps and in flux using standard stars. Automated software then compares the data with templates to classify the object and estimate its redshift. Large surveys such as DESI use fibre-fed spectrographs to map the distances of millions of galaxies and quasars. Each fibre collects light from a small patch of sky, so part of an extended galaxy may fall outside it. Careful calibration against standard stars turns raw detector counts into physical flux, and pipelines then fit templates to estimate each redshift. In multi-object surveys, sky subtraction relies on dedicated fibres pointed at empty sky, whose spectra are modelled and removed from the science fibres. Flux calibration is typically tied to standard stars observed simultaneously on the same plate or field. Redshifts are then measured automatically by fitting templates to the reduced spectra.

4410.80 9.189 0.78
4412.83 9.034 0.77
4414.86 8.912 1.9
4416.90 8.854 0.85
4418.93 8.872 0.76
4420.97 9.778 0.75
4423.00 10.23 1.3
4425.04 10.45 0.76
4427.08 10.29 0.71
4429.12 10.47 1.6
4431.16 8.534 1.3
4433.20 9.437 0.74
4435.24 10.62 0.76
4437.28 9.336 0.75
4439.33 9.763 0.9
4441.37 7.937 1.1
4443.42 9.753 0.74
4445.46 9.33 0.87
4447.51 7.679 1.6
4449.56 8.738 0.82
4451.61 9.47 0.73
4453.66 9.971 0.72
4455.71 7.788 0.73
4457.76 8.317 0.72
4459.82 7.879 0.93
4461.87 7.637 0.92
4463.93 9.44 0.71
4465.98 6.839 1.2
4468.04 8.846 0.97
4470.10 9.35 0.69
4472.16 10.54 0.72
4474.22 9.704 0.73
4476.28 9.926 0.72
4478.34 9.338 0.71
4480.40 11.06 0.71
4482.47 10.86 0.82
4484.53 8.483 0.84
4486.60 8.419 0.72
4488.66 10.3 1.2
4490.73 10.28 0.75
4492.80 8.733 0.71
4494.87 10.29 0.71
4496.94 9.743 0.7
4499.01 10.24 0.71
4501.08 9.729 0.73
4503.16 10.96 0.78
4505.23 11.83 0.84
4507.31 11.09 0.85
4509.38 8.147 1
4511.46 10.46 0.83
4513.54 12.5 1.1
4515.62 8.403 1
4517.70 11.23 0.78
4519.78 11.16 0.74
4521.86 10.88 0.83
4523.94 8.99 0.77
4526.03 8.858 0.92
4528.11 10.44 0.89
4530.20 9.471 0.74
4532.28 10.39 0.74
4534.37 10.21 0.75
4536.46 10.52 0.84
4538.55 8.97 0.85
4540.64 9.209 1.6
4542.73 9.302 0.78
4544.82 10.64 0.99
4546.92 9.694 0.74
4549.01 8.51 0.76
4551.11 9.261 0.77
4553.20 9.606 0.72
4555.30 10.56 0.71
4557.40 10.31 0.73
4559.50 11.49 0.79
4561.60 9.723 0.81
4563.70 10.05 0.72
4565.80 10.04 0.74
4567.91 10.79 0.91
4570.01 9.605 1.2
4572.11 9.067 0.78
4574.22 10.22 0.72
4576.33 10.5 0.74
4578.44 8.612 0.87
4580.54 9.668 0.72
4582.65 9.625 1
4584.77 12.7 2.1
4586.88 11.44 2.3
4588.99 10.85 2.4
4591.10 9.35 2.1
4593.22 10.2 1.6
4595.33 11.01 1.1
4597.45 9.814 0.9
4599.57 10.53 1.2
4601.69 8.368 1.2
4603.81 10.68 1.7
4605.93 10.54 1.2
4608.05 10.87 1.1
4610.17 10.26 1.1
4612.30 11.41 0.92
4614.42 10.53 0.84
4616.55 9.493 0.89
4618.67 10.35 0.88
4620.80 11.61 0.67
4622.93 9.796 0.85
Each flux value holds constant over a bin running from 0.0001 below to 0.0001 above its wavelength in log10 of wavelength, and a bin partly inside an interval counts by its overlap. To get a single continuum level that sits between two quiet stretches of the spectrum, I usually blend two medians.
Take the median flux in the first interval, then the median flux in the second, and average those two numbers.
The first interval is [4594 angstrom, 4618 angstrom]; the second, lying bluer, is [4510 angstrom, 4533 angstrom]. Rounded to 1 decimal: 10.5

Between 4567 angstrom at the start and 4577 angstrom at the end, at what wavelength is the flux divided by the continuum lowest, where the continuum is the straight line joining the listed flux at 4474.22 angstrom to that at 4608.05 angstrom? 4572.11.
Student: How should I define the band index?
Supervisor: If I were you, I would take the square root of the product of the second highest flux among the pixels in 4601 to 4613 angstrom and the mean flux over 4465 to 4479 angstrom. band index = 10.0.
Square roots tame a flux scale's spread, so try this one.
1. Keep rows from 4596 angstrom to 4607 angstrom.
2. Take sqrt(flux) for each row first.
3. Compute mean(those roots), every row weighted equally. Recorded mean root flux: 3.16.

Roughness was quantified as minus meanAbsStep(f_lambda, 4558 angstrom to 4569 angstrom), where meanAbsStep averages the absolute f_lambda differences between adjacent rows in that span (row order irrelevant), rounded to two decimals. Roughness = -0.71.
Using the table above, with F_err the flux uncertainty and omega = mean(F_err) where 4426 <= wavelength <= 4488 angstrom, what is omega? 0.87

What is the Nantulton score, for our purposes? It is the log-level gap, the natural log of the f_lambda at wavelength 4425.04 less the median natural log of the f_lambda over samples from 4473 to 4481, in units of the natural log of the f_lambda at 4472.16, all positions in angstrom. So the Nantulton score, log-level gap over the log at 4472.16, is 0.027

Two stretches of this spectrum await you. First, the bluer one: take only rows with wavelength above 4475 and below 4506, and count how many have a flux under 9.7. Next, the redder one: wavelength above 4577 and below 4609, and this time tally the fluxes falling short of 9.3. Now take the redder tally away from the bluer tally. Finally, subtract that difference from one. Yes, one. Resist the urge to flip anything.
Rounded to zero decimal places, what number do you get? -1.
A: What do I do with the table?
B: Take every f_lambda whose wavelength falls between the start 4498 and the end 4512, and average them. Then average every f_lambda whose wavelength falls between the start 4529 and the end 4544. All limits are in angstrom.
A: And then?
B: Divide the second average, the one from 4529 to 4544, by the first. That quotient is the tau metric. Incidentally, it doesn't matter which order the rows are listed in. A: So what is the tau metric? 0.94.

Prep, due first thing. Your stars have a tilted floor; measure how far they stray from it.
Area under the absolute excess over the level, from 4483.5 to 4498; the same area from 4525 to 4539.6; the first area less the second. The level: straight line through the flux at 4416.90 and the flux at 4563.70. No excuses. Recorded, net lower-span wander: 2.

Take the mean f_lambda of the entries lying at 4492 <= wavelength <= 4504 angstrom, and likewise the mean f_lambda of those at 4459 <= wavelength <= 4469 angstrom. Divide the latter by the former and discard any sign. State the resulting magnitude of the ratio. 0.82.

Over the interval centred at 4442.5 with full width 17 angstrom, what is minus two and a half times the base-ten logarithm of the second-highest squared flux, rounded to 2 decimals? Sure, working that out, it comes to -4.95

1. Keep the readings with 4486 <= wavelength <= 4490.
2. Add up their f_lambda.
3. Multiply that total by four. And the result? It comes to 75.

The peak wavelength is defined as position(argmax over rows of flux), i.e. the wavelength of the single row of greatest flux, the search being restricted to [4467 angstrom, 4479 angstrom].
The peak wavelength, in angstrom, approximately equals 4472.16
